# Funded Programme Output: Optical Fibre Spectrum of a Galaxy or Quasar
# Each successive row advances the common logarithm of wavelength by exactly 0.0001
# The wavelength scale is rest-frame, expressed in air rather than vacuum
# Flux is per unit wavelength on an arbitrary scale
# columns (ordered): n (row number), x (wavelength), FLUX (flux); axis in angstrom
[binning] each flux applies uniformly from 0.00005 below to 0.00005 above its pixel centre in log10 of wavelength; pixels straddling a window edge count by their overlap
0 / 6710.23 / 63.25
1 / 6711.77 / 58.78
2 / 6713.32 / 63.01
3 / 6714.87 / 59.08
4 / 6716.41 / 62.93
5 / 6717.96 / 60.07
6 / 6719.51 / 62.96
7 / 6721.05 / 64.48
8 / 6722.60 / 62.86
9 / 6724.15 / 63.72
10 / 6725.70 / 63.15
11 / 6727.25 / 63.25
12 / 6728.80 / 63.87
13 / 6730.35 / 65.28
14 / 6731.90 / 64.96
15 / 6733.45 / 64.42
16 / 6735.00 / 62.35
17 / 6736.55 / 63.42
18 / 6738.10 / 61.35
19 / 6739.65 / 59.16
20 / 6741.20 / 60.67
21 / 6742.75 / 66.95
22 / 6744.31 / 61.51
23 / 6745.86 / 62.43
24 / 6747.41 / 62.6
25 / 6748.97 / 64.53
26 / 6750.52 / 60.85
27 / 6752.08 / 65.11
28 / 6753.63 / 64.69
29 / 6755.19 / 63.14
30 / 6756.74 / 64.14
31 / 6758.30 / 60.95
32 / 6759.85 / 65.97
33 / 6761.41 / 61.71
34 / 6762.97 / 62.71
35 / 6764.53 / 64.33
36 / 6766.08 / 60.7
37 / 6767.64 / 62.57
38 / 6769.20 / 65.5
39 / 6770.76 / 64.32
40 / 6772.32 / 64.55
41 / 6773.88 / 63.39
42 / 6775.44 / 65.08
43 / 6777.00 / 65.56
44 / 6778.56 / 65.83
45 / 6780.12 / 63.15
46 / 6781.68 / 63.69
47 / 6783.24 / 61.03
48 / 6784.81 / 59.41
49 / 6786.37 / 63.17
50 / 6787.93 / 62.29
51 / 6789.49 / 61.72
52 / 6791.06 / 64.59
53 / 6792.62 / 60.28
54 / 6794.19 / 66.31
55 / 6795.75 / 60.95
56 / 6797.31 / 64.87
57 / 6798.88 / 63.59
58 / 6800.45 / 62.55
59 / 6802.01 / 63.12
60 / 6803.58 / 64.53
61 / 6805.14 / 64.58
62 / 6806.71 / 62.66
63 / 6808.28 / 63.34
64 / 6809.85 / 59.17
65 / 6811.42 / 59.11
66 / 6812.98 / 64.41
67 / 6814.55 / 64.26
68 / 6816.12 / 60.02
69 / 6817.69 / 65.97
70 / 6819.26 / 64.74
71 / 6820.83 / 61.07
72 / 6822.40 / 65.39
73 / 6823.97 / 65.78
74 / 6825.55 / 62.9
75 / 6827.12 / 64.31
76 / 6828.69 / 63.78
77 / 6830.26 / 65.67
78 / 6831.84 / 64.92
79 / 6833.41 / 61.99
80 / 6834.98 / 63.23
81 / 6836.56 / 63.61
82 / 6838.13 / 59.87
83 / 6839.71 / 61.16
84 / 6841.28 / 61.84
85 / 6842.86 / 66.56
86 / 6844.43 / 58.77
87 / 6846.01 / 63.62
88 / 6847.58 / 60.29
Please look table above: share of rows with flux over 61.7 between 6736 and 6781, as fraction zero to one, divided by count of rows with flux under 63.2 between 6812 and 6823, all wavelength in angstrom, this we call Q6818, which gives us 0.38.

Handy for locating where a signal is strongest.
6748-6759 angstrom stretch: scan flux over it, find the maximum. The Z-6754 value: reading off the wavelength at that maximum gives 6752.08 angstrom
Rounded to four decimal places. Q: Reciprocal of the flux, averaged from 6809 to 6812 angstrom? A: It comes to 0.0169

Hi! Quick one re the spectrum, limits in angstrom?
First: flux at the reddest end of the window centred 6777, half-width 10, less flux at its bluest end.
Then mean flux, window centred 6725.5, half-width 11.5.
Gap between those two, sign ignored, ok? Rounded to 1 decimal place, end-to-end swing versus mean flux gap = 62.5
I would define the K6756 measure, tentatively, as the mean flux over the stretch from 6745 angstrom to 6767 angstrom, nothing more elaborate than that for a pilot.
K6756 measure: 63.1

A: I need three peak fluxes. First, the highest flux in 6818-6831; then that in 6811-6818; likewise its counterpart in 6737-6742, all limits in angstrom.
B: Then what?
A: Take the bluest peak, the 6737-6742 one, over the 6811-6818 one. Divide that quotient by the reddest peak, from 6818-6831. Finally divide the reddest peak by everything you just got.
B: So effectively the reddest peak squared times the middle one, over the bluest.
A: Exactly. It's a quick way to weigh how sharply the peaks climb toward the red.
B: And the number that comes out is 4653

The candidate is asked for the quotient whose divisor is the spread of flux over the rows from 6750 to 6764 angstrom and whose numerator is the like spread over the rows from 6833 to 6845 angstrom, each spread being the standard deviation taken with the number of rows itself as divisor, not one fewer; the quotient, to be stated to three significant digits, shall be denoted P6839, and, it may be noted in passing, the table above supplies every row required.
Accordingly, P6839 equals 1.29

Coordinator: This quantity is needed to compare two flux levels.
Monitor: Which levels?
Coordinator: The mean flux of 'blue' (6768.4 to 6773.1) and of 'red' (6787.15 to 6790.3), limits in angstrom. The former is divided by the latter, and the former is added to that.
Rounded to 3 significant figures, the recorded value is 65.8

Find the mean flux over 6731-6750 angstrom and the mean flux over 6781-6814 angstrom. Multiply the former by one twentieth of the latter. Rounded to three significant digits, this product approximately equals 197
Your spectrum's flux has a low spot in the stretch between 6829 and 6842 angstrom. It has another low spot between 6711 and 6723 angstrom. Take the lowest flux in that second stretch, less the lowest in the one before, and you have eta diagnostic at -1.1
